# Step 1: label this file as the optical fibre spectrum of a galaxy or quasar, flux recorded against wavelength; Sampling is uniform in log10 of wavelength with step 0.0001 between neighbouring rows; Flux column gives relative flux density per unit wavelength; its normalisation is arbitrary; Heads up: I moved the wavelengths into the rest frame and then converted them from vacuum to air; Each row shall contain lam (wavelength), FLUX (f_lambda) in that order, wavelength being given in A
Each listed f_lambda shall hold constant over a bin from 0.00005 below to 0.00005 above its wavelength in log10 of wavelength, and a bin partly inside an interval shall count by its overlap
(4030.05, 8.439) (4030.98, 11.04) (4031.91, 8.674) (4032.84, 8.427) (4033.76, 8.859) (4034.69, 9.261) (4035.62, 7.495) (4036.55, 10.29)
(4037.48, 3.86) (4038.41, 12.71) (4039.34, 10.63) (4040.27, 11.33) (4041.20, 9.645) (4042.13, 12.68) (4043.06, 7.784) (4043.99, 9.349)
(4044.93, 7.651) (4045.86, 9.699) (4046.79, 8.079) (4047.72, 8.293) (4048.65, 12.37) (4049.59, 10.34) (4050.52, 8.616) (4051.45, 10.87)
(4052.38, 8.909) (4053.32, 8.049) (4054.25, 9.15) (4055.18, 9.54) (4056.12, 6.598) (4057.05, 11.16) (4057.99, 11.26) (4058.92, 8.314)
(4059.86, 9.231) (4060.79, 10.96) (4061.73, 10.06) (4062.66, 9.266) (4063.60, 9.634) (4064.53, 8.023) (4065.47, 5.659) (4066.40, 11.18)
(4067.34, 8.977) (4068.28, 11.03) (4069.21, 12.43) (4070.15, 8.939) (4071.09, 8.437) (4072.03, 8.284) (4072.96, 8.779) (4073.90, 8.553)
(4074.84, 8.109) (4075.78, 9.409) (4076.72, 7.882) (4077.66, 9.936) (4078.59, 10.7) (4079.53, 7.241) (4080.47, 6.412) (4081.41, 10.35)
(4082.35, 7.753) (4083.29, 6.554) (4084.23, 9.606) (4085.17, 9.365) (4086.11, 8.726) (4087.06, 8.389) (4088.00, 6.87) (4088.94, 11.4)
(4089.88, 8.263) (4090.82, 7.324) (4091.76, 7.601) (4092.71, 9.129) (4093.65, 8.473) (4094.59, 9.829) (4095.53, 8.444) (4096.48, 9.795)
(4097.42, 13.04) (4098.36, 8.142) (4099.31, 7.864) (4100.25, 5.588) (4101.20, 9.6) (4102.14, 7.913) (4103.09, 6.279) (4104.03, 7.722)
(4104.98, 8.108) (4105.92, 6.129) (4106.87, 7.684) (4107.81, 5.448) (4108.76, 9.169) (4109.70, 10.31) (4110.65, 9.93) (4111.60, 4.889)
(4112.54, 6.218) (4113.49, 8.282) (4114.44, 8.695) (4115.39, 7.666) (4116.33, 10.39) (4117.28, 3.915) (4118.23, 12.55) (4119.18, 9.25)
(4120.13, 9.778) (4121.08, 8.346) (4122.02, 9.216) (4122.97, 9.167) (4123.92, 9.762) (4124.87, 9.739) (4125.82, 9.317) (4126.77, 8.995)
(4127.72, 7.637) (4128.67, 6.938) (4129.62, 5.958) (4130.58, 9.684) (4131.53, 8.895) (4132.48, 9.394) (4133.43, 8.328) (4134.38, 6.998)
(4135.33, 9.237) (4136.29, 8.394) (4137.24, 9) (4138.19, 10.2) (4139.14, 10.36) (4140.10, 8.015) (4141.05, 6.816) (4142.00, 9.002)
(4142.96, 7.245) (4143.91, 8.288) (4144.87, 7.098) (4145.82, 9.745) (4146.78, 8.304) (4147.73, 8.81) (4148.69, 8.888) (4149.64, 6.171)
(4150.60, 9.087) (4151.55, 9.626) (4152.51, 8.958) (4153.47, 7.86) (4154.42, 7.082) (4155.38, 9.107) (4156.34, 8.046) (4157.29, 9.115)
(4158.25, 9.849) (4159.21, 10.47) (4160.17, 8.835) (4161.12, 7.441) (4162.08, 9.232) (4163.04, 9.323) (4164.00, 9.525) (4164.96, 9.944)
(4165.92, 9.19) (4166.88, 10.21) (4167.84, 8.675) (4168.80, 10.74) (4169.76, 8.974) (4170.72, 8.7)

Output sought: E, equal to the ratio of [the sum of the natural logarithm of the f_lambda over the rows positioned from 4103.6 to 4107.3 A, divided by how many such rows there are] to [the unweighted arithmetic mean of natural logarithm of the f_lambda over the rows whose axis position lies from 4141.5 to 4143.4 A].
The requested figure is 0.956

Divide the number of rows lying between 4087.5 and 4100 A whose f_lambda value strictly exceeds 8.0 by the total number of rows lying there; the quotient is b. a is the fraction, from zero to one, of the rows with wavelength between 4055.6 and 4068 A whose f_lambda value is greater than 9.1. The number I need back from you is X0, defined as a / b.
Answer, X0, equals 0.89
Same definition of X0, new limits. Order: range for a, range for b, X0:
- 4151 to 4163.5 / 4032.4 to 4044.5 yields 0.70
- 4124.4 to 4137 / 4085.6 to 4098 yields 0.50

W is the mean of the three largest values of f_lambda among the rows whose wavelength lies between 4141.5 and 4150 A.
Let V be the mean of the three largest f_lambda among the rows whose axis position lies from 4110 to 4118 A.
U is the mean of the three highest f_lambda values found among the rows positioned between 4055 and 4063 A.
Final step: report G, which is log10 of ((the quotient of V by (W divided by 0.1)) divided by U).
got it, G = -2.03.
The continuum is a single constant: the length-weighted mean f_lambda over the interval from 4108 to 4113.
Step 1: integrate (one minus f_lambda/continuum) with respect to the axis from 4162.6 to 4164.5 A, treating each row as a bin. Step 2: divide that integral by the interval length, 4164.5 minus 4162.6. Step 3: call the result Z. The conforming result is -0.18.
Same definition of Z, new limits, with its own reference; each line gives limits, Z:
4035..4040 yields -0.14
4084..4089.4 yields -0.13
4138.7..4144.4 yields -0.04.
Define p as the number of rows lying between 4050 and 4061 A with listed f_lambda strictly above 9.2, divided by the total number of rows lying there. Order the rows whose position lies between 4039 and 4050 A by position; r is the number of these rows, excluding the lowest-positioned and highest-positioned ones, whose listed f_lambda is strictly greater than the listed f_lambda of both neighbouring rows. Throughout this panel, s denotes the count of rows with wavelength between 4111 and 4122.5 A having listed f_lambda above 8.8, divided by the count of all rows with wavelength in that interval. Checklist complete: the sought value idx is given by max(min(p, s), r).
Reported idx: 5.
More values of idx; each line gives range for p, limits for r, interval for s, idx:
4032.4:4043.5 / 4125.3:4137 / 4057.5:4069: 3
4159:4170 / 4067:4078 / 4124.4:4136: 3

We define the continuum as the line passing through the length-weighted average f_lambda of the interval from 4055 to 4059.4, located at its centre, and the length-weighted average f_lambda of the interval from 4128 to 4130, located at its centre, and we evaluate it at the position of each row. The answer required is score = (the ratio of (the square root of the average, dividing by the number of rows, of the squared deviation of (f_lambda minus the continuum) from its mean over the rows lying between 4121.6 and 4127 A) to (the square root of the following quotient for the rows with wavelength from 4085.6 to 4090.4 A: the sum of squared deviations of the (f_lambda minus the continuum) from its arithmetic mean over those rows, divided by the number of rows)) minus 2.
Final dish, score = -1.81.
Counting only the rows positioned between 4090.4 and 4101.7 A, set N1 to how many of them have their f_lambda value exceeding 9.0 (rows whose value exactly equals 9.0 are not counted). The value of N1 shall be 5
